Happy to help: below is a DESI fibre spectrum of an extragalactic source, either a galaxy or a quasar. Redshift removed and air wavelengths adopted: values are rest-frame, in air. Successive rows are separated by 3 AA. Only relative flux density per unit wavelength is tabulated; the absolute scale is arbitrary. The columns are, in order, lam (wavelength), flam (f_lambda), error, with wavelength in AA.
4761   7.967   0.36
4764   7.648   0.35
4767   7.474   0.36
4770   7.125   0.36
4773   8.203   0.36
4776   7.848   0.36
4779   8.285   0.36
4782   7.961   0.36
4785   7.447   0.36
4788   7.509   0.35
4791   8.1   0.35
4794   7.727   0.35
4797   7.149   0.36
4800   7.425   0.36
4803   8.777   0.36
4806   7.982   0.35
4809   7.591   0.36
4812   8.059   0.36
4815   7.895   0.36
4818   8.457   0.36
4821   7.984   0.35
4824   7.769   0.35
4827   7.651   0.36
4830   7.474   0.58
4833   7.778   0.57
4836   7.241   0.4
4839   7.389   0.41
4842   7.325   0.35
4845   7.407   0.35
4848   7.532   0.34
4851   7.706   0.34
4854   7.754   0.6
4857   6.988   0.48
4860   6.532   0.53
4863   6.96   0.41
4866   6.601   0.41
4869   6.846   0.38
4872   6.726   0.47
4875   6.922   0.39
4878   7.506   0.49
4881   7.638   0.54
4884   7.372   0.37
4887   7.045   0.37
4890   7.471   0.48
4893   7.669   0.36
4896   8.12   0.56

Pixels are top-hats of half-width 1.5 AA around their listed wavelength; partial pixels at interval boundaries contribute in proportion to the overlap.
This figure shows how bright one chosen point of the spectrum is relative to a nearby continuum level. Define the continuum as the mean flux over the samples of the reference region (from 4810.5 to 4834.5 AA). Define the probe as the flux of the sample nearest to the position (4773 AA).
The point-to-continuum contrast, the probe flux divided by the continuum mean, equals 1.04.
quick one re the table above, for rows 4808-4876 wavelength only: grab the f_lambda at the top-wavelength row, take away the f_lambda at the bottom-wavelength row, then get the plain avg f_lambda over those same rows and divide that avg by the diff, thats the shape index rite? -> -11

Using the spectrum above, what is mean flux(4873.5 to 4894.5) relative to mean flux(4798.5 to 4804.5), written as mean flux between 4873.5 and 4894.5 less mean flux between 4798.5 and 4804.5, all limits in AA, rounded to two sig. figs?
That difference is -0.73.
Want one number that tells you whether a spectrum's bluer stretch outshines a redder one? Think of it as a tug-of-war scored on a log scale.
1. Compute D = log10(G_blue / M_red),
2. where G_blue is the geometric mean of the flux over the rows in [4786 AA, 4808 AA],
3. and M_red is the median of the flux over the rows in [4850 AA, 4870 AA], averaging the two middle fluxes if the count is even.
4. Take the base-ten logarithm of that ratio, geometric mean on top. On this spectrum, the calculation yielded 0.049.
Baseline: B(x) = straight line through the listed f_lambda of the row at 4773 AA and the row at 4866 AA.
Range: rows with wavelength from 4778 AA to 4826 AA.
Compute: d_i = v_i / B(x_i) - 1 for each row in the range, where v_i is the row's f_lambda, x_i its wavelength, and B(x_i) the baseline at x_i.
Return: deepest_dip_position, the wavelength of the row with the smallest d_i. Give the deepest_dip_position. 4797 AA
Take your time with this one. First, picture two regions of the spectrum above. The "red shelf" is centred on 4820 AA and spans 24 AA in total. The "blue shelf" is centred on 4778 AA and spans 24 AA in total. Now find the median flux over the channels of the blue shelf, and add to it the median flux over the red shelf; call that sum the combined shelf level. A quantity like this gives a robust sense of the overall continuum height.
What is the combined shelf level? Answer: 15.5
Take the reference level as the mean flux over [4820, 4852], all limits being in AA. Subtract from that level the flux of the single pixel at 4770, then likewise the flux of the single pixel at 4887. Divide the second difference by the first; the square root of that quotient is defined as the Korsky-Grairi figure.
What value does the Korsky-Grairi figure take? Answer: 1.1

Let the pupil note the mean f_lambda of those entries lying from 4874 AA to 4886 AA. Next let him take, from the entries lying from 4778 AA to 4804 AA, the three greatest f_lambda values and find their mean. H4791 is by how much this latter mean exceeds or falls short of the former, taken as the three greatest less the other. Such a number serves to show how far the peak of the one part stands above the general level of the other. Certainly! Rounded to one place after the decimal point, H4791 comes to 1.0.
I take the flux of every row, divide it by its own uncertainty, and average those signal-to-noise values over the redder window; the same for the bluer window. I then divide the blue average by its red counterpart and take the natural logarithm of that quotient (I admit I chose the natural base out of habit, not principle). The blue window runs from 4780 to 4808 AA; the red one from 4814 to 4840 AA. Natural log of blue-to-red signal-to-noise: 0.12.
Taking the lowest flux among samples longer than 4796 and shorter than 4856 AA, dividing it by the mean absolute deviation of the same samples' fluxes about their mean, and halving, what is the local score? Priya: 12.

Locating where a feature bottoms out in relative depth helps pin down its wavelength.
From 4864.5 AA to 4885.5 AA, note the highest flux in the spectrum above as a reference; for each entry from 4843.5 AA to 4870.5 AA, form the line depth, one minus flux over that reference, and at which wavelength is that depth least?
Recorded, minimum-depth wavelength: 4854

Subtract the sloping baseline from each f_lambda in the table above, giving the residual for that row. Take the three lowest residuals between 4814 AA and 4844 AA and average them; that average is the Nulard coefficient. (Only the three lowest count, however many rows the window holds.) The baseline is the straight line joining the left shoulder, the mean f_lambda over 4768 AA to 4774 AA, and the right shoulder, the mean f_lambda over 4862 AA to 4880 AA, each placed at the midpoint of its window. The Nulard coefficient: 0.16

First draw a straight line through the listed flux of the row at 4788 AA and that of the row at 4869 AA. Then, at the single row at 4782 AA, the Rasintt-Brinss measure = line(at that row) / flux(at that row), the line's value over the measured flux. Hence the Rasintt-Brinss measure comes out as 0.95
